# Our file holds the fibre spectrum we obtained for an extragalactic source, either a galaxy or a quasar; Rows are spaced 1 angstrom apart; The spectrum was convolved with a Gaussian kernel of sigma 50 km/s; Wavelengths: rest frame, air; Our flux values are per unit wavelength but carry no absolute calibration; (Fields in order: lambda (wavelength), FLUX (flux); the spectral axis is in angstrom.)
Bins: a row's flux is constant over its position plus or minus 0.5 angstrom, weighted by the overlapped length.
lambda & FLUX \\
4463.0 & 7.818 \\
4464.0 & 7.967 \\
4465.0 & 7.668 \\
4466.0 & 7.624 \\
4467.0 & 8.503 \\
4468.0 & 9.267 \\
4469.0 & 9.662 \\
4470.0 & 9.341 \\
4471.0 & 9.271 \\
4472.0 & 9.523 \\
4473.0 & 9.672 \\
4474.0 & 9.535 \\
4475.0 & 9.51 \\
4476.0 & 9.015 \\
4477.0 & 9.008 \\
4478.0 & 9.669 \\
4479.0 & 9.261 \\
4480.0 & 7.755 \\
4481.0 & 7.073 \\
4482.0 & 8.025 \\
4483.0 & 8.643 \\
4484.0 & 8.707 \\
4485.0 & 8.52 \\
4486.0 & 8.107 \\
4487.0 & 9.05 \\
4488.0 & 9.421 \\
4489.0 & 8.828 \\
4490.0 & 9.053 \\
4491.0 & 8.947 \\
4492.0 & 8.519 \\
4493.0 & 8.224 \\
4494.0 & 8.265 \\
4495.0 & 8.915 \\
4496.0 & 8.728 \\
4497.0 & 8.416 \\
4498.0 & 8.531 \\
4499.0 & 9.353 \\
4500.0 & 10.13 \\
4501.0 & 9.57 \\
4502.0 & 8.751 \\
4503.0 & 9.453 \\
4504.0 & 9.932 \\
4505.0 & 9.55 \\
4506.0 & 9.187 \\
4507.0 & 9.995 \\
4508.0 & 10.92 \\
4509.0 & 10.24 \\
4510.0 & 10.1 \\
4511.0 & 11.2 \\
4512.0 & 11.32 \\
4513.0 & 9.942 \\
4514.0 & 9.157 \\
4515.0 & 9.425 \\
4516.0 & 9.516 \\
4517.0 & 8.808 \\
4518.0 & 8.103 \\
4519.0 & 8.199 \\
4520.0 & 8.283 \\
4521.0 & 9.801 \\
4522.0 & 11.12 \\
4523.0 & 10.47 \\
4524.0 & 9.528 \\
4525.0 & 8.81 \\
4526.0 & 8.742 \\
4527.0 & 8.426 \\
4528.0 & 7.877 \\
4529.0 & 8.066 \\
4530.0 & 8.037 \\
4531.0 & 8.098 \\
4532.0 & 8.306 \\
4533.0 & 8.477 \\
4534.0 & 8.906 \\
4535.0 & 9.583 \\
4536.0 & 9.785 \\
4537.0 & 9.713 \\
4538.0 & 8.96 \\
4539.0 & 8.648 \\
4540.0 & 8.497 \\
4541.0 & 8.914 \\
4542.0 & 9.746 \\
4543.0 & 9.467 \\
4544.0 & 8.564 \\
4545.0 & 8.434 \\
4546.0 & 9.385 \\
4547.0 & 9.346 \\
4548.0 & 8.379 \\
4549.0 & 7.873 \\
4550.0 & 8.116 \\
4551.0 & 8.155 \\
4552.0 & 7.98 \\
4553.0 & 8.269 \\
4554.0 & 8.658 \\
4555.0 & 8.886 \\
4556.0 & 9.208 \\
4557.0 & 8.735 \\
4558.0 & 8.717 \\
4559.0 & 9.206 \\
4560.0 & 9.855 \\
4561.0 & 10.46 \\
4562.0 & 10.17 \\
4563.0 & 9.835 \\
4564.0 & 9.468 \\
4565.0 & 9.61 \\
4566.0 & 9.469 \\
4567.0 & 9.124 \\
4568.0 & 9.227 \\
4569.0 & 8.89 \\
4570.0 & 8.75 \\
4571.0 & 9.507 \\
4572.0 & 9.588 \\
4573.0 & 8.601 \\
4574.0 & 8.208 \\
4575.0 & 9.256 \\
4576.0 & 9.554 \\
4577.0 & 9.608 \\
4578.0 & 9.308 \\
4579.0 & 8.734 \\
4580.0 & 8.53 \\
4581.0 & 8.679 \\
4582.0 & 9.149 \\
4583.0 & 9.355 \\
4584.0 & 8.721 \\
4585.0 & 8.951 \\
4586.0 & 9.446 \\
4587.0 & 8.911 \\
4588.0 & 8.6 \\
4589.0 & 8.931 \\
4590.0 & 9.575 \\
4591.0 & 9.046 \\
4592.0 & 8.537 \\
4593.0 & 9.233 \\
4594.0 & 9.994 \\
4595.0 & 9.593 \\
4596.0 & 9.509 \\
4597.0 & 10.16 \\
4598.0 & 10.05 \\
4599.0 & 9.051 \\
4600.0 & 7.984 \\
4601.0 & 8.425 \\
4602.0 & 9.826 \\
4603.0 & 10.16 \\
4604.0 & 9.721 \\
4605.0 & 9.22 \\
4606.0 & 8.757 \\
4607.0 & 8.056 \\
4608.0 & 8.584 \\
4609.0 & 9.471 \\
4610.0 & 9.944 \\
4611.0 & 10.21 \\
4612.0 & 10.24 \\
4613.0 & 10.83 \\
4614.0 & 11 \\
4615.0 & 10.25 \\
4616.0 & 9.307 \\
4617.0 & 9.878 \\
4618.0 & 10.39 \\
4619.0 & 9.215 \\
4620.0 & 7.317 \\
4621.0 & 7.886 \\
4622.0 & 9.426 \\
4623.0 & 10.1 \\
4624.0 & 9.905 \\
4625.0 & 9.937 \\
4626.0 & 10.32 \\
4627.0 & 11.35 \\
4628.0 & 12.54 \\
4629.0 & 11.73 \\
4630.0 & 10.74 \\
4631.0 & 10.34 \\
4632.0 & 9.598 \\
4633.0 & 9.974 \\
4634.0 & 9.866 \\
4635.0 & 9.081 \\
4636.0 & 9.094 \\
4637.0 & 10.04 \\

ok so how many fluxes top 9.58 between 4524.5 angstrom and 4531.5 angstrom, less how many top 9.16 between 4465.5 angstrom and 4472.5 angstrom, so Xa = -5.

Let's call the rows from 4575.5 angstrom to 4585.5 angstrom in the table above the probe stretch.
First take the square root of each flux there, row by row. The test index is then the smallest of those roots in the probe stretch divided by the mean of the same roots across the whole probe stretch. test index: 0.971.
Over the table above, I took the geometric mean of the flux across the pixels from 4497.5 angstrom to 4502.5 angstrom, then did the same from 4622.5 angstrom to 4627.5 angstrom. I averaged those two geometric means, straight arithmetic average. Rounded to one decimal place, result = 9.8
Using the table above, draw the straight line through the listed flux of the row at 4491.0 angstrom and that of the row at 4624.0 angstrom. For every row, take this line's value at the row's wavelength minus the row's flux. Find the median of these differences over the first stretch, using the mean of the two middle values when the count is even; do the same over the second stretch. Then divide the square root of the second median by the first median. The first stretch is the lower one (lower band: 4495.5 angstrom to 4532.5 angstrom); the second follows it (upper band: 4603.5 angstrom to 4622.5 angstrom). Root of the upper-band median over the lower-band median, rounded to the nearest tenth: -1.9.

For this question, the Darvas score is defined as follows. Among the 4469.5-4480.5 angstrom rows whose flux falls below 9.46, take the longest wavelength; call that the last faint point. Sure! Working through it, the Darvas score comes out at 4480.0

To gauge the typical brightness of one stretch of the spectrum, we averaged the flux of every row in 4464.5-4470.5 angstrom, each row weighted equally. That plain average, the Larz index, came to 8.7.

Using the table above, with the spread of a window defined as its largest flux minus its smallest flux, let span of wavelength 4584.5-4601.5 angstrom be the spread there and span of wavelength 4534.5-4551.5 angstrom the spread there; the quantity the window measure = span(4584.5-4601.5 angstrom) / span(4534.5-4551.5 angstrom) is 1.1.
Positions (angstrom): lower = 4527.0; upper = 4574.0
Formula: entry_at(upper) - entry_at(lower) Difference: -0.22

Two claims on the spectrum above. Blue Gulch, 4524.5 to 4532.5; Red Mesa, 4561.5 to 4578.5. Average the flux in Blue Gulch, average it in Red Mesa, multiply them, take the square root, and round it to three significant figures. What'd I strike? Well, 8.79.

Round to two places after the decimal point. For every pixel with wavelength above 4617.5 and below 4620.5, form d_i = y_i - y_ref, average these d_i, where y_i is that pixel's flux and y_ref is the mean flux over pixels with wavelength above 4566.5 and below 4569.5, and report -0.11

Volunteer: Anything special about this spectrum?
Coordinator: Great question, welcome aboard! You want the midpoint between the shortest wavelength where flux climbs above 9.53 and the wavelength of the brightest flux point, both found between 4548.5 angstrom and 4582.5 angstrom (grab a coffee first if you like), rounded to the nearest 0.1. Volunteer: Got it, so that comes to 4560.5 angstrom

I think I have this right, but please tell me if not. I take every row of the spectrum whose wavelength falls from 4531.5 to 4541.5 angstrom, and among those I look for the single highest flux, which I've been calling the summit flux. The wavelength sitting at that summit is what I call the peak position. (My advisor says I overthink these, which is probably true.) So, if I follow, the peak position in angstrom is 4536.0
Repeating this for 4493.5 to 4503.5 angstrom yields 4500.0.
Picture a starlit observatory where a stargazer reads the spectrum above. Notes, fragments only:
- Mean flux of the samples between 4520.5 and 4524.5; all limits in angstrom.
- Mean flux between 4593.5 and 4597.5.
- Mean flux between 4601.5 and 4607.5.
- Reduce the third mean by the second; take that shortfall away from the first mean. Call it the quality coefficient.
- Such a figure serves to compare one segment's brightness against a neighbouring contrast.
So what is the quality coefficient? 10.8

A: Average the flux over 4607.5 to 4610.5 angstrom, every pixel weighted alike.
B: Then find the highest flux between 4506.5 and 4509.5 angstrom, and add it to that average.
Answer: 20.3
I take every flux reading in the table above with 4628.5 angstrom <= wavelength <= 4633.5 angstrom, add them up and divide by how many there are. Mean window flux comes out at 10.5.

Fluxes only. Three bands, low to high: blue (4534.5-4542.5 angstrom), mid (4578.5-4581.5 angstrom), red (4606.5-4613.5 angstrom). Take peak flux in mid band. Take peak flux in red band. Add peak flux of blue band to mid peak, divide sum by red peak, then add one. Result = 2.71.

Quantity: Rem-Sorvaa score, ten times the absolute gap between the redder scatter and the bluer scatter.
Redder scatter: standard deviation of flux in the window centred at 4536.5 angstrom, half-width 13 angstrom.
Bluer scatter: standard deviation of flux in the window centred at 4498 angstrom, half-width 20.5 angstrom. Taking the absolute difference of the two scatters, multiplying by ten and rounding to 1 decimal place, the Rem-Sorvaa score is 2.9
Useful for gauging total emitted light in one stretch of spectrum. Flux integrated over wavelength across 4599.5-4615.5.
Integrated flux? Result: 153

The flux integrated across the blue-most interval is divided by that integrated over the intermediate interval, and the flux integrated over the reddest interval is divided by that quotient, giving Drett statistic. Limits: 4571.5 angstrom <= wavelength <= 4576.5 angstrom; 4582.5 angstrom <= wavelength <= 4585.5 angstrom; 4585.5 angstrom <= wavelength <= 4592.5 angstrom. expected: 38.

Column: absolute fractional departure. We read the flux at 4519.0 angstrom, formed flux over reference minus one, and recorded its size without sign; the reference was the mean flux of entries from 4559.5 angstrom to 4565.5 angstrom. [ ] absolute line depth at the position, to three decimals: 0.172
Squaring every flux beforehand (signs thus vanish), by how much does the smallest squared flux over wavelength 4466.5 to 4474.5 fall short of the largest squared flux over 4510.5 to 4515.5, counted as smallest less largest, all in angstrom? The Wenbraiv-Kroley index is -56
